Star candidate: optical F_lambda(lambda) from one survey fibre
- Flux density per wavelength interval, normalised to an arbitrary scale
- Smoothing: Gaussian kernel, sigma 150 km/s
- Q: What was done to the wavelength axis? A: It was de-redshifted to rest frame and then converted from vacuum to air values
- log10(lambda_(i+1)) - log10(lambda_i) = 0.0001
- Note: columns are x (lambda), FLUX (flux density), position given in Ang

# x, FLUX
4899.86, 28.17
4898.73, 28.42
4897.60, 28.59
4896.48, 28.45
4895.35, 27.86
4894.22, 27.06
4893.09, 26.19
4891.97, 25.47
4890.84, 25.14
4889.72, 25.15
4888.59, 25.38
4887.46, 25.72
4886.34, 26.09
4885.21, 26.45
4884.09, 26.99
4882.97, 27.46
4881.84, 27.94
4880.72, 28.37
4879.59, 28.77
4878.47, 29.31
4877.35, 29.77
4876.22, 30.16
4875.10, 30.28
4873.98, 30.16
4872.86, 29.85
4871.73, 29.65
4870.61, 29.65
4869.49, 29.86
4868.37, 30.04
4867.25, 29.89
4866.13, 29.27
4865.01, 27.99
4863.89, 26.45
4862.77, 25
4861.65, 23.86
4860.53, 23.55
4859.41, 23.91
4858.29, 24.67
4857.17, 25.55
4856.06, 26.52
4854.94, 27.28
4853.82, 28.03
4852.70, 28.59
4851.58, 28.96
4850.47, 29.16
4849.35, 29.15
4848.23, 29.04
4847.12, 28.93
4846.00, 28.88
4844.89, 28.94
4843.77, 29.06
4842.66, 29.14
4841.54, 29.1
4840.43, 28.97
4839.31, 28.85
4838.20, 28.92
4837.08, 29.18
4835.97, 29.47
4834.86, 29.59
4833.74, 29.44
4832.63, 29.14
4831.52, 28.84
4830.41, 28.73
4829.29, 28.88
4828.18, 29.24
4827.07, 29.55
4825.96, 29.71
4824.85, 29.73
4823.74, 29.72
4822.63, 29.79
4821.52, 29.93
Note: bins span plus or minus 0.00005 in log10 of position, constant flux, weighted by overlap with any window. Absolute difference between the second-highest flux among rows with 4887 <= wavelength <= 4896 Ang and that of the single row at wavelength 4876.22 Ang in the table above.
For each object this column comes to 3.1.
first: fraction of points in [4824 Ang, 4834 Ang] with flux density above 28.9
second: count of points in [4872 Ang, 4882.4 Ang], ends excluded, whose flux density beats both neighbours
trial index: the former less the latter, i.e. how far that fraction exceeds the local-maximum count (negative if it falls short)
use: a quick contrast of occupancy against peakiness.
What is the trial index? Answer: -0.33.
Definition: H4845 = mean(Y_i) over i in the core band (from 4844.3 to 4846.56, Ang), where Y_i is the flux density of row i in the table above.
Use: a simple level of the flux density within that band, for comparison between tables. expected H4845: 28.9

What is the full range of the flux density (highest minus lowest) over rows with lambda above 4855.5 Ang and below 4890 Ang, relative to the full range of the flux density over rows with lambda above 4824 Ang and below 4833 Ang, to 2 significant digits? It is 6.7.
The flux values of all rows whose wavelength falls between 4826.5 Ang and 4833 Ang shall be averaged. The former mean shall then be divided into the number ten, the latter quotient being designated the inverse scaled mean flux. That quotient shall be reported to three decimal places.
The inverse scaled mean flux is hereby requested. 0.344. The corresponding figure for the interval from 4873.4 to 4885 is 0.346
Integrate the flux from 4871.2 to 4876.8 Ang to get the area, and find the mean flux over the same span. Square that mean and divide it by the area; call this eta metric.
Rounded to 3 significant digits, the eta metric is 5.35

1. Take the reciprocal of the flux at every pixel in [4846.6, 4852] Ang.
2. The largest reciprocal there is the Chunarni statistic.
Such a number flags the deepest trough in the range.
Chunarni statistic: 0.035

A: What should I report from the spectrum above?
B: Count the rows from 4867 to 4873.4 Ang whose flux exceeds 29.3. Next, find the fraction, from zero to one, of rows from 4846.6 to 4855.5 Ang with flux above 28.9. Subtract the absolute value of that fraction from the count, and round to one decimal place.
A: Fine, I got 5.4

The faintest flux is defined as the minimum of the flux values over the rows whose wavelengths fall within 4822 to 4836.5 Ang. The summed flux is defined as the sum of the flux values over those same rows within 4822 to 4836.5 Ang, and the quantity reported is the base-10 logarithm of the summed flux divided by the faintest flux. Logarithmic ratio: 1.12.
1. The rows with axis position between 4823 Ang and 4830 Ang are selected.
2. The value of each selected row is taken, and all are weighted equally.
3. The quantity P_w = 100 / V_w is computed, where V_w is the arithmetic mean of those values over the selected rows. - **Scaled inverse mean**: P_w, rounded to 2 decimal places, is 3.39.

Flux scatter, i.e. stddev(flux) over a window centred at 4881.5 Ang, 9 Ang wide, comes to 1.1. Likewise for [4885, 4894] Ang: 0.5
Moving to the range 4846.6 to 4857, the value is 0.9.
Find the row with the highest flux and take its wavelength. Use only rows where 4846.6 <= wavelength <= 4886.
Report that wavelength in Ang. 4875.10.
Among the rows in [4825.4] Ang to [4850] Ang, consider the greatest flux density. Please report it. 29.71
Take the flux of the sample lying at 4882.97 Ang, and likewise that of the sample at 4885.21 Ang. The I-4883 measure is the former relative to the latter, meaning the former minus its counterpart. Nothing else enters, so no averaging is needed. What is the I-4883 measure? 1.0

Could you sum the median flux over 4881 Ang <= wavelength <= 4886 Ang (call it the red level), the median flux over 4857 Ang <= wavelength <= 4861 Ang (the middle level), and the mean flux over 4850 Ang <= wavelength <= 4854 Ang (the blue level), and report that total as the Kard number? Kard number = 80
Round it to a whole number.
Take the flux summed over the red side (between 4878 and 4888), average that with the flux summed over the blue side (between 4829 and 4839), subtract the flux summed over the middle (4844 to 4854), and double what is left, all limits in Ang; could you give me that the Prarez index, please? -10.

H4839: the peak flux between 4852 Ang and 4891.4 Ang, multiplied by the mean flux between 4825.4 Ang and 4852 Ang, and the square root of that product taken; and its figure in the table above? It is 29.7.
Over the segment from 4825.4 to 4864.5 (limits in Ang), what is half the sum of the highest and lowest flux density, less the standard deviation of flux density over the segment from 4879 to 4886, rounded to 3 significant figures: 25.8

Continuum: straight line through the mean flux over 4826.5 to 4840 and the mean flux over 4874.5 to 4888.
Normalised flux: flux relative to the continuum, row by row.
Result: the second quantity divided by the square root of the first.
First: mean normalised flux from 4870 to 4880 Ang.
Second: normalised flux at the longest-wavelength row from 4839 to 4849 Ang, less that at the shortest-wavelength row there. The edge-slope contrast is 0.013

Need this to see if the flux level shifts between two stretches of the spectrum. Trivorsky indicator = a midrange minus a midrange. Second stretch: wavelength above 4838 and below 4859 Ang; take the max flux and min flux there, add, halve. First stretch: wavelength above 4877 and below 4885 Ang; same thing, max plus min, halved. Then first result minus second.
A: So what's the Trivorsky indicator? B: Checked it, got 1.5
